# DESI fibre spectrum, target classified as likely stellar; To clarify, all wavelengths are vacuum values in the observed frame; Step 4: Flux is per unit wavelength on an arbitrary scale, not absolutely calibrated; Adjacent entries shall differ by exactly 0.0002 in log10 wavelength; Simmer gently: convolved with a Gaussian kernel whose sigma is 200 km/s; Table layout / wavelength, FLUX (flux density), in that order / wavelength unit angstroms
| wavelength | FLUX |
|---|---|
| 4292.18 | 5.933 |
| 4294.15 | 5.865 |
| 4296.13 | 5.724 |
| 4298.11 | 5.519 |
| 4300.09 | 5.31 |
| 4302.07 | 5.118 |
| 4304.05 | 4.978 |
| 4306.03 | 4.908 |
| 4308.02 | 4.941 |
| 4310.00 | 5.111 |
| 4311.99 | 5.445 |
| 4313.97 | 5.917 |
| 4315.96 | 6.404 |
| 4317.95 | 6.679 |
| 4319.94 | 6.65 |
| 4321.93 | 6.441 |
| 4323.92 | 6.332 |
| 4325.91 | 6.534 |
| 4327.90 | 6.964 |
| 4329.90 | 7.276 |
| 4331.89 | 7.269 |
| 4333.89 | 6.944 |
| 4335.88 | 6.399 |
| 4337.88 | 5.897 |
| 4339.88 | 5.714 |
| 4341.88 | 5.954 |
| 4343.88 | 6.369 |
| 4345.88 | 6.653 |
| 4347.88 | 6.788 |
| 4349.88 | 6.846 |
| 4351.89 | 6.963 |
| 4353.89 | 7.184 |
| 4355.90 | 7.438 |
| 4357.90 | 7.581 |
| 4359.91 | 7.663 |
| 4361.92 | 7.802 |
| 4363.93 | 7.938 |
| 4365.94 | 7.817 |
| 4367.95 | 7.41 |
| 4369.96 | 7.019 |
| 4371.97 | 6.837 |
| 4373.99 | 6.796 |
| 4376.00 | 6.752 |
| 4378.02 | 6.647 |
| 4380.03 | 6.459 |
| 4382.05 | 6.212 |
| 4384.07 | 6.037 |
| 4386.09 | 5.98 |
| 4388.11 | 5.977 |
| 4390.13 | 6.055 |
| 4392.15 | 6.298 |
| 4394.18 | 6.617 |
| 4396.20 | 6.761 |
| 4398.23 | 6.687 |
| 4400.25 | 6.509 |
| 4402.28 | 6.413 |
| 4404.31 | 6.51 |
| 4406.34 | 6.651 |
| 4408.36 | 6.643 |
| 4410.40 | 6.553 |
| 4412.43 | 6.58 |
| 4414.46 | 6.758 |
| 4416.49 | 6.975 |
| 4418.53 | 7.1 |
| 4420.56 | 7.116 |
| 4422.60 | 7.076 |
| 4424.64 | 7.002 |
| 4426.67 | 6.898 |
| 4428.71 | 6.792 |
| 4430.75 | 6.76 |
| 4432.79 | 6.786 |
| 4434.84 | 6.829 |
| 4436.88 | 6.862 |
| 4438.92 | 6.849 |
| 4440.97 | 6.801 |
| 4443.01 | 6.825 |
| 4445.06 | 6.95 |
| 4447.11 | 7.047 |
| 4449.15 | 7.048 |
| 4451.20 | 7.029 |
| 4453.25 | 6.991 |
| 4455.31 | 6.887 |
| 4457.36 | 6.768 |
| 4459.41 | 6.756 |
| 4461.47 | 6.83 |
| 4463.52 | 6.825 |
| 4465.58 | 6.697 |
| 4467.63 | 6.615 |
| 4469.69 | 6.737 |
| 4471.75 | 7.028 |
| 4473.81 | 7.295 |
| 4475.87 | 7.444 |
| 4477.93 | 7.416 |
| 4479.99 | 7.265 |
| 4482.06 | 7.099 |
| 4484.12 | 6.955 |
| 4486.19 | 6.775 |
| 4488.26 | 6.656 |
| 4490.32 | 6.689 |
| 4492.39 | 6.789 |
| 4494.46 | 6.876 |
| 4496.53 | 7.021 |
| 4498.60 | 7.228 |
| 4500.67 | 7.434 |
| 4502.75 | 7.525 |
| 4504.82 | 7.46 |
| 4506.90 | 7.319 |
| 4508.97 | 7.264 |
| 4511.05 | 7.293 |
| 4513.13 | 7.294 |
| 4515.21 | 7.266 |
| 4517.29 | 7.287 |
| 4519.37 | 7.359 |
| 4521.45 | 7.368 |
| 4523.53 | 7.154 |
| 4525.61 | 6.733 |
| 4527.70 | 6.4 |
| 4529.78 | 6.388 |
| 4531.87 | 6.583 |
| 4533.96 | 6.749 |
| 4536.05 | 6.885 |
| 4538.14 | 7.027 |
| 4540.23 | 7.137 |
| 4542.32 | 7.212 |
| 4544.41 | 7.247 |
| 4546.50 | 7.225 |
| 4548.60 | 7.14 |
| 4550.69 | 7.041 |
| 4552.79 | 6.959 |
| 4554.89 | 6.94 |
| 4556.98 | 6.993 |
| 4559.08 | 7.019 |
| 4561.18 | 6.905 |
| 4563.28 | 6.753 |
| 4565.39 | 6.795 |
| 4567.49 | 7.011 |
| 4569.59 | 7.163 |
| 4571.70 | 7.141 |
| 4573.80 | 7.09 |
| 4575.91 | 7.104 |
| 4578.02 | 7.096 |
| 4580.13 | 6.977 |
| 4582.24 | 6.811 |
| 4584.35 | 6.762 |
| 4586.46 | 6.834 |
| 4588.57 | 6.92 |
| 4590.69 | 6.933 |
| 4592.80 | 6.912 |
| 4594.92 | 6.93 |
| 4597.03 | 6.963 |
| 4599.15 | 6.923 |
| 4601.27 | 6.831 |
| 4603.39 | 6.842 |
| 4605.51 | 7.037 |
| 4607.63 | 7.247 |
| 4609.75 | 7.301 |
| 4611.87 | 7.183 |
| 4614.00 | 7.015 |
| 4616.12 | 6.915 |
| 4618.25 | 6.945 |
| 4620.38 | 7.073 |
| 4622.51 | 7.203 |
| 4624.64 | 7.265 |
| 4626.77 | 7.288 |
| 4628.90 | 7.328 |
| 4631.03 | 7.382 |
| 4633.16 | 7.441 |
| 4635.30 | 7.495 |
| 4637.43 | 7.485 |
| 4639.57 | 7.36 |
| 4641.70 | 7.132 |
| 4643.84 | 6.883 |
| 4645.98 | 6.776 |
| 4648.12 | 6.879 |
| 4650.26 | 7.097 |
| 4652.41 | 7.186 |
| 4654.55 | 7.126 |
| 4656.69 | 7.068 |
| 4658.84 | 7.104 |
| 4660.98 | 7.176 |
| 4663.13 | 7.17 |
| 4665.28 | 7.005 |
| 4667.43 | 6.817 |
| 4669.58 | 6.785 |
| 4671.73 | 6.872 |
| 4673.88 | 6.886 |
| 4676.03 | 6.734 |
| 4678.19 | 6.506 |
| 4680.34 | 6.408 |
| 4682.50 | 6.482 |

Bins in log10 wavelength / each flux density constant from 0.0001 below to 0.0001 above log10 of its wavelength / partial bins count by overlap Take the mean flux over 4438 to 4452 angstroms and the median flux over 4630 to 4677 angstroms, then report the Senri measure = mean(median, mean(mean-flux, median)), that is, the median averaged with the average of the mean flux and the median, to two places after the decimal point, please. 7.06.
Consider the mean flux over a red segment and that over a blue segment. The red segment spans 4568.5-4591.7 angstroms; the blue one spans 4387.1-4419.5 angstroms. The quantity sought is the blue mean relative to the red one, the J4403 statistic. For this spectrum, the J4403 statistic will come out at 0.94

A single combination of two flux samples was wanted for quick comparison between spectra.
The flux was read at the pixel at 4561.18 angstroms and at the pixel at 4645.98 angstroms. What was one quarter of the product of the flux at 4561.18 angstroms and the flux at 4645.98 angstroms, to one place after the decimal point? 11.7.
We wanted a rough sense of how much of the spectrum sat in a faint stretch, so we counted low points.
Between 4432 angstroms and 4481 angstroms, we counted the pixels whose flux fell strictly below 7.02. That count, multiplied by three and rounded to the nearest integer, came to 48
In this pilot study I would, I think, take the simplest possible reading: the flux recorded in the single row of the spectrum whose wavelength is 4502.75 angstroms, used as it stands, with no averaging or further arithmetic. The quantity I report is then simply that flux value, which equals 7.525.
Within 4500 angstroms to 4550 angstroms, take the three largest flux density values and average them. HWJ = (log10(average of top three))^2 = 0.763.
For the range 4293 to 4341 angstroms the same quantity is 0.732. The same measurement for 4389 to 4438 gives 0.724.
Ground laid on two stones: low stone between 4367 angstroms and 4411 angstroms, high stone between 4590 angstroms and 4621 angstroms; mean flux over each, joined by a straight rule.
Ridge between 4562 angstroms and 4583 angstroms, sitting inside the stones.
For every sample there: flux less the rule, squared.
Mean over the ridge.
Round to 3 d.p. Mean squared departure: 0.024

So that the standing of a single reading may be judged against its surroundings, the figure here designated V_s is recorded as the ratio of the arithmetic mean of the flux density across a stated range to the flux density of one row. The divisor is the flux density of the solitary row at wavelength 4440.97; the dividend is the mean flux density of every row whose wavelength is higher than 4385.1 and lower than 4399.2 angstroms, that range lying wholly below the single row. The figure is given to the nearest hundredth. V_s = 0.93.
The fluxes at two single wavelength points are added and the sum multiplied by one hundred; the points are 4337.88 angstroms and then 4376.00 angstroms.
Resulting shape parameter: 1265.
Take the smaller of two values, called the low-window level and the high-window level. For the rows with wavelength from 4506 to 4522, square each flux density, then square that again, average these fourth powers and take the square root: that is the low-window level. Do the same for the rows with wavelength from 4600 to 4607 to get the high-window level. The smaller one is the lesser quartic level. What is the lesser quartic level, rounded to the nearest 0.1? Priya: 47.7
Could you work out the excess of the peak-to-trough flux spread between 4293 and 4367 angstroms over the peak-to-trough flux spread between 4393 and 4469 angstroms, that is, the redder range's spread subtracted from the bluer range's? 2.3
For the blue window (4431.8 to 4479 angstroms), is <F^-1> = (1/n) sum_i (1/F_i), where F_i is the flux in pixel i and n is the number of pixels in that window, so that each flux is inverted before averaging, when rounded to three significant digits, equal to 0.144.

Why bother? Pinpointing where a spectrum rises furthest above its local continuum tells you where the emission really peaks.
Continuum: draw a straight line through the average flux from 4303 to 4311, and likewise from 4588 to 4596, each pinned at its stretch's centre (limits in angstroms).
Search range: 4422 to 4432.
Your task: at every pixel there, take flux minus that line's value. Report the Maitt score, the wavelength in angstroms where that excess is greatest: 4422.60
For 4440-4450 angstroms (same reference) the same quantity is 4447.11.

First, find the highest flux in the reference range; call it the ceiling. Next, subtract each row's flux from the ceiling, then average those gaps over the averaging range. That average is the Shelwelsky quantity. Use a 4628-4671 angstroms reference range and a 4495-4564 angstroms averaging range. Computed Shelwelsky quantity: 0.416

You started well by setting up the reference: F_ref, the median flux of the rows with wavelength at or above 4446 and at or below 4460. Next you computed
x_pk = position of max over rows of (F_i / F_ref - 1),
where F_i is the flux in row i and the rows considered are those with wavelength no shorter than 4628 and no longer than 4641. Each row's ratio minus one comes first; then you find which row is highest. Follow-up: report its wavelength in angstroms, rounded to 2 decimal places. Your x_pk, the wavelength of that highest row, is 4635.30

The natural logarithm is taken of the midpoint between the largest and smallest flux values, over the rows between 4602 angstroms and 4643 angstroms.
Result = 1.97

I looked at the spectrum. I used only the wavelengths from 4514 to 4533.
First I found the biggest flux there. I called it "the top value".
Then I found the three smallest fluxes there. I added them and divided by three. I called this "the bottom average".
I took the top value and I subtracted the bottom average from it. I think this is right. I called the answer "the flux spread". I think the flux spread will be 0.91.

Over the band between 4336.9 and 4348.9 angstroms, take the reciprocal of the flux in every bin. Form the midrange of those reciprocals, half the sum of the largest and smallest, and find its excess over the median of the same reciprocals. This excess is -0.0013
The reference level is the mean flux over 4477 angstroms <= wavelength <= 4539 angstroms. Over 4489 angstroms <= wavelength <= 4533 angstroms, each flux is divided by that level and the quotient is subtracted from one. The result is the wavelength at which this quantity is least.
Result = 4502.75 angstroms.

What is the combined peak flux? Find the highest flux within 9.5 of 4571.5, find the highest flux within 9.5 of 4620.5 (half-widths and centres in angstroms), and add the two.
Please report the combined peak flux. 14.5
